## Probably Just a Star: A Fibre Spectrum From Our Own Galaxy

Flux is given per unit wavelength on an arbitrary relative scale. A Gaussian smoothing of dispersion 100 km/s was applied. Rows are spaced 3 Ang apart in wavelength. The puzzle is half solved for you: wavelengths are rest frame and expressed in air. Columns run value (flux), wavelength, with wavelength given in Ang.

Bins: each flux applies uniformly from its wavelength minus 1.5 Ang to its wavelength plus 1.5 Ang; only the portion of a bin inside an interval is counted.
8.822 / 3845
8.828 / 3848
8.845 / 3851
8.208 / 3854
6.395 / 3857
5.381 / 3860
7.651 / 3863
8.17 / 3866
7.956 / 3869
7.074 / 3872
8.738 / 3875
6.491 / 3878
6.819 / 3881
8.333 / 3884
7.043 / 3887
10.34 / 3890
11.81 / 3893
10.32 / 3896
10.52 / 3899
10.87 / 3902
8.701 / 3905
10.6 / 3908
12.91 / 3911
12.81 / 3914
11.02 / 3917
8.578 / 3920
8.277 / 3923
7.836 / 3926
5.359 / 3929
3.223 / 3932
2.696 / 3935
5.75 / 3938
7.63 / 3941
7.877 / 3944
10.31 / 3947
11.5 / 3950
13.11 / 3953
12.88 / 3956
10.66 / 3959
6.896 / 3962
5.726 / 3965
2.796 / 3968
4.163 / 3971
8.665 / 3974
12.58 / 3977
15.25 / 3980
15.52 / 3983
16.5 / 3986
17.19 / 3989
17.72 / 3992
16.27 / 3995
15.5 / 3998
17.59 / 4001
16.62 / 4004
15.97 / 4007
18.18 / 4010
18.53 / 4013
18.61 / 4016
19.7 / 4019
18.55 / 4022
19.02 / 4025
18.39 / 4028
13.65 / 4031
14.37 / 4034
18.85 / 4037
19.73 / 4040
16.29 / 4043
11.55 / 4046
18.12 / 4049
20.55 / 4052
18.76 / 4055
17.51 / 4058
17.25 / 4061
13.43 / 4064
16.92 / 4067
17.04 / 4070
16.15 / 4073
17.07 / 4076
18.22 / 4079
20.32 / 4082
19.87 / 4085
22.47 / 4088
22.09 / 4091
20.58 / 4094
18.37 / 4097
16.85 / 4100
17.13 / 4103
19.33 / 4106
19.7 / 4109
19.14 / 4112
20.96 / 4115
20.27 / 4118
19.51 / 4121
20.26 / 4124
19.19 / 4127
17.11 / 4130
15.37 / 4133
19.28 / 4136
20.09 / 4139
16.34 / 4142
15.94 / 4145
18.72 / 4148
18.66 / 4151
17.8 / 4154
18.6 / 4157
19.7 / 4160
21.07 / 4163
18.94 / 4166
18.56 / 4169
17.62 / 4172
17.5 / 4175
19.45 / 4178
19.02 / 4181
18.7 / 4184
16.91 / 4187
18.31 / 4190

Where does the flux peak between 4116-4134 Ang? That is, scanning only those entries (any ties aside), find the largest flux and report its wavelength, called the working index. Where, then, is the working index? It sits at 4118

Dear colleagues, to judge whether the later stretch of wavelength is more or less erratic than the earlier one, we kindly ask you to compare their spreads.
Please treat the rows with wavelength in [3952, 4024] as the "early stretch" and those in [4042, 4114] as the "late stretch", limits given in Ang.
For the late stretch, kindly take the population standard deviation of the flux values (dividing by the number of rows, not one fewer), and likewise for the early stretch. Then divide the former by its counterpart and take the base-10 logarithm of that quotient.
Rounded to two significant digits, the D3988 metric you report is -0.30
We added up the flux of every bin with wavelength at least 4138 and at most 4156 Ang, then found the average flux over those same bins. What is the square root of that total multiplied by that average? 44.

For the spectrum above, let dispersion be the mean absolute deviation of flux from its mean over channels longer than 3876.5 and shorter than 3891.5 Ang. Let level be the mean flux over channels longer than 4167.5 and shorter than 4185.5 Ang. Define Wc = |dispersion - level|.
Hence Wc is 17.2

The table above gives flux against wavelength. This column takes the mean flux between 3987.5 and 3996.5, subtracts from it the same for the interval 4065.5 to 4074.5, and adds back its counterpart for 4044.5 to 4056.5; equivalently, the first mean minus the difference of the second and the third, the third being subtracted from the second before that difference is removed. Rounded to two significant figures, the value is 18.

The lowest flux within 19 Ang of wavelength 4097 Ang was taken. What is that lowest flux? 16.85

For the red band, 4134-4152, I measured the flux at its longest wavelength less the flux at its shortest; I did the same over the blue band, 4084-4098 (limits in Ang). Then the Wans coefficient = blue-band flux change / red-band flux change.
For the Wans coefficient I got 2.4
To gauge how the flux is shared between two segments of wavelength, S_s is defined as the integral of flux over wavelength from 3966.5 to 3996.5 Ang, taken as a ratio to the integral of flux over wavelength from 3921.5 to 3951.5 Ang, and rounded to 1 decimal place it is 1.8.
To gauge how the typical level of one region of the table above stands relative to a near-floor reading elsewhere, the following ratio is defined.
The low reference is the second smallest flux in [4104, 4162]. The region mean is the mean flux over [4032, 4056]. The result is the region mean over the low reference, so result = 1.08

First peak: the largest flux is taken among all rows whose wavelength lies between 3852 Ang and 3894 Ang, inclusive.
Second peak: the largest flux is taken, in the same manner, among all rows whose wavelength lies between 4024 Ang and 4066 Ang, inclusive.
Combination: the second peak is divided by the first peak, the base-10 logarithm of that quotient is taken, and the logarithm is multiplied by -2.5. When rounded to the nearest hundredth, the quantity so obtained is -0.60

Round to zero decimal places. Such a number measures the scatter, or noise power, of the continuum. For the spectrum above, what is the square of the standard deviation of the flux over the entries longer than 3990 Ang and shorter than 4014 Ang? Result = 1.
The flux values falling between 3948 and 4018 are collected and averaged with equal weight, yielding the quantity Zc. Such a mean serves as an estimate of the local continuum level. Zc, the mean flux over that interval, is 13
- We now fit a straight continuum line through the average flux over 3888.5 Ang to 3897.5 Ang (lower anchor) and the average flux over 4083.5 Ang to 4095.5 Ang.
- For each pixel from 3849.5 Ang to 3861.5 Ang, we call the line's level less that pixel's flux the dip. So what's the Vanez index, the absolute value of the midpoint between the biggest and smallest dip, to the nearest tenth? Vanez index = 1.7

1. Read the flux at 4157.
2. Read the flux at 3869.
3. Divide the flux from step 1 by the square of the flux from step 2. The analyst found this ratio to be 0.294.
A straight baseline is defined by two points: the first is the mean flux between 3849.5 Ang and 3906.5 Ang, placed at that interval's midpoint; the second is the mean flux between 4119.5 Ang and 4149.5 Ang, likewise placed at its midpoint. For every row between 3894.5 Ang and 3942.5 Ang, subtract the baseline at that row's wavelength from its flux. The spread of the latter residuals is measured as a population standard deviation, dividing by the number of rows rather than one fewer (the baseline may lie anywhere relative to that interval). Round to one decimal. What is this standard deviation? 3.4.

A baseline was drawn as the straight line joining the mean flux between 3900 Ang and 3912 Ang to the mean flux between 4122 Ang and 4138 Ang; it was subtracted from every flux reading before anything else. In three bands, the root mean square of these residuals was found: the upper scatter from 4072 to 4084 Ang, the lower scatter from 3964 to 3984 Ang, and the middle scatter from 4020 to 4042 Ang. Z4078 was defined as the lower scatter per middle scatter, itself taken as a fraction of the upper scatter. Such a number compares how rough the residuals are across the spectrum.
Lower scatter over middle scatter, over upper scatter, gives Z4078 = 0.9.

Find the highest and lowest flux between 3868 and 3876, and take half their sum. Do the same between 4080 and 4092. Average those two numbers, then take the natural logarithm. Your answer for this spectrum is 2.68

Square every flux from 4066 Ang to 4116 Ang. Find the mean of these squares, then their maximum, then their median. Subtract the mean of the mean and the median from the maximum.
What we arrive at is 140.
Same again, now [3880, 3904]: 39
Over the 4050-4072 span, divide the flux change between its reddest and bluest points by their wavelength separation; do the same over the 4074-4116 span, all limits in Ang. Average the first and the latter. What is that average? -0.05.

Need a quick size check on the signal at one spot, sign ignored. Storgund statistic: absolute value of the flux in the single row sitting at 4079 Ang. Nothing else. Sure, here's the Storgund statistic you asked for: 18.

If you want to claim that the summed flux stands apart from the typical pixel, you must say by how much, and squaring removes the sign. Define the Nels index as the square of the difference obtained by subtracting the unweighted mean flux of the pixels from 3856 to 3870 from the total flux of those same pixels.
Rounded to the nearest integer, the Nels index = 809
